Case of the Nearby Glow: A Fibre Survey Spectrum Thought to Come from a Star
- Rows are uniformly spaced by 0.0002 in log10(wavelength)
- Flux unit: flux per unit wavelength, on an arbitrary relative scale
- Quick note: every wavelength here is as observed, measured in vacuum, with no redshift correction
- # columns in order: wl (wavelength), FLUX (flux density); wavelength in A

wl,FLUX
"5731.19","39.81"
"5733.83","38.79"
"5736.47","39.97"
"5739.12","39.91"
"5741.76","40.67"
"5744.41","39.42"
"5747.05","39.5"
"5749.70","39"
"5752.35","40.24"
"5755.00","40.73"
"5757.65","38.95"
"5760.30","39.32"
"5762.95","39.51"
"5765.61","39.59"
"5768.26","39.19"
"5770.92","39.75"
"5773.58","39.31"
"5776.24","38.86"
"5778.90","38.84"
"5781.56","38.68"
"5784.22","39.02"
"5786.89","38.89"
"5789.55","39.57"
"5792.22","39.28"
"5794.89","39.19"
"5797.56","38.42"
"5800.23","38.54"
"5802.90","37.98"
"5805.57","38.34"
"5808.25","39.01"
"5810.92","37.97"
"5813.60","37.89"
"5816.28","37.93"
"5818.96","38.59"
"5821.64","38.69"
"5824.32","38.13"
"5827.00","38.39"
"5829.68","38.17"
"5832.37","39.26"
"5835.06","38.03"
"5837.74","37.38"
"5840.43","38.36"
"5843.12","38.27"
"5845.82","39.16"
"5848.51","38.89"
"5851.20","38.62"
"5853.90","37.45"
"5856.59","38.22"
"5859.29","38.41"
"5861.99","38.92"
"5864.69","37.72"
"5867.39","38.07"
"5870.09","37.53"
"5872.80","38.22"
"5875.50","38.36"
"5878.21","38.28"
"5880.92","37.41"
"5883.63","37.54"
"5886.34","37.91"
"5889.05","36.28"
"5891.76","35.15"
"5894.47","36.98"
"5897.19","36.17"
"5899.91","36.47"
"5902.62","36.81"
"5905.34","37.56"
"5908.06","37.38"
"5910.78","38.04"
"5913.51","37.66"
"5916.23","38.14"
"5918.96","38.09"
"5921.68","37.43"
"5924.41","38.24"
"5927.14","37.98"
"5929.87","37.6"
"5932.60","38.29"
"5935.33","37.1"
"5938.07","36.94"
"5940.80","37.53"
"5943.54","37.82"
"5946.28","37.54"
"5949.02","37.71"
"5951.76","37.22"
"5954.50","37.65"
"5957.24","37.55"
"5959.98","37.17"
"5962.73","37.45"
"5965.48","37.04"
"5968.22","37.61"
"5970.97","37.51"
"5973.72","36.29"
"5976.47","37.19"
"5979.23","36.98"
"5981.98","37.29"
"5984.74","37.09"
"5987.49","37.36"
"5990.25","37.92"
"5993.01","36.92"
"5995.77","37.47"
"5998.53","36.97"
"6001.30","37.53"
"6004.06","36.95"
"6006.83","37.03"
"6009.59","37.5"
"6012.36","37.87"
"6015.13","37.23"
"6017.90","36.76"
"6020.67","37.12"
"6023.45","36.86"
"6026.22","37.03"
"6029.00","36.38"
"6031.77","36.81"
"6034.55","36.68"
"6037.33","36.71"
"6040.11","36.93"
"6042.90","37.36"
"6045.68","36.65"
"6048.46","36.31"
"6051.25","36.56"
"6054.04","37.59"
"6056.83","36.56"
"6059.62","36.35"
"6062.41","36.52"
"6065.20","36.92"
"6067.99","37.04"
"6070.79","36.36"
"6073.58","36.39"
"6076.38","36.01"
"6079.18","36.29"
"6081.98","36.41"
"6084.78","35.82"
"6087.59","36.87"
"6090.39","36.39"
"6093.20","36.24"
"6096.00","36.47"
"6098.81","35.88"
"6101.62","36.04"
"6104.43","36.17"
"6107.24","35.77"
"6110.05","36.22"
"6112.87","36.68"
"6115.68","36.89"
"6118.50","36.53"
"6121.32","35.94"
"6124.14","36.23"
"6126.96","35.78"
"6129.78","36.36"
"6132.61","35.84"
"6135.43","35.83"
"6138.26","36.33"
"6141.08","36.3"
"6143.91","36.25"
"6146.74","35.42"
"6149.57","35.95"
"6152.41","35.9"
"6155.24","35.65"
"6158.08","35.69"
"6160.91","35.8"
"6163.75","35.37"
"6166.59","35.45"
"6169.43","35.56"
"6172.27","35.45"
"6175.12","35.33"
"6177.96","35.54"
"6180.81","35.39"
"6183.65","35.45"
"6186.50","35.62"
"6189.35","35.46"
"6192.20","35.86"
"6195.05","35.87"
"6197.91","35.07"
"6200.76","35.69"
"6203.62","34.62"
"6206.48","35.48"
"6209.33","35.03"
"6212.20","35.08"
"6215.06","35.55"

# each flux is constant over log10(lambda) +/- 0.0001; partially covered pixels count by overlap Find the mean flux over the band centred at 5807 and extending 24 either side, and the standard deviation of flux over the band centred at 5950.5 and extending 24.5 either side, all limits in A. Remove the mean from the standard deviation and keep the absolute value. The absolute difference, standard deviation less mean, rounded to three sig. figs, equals 38.1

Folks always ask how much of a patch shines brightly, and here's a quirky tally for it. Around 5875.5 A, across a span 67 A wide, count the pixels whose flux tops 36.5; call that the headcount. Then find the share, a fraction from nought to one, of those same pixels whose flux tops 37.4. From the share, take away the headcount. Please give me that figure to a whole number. -20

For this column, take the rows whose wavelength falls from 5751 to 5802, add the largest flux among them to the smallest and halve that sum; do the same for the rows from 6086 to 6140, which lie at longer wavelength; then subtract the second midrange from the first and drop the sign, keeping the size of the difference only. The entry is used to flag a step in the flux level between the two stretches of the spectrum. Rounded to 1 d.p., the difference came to 3.2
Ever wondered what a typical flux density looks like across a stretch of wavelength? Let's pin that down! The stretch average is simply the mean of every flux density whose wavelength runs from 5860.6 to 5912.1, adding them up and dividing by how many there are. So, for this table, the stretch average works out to 37.4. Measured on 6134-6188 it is 35.7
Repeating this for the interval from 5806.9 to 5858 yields 38.3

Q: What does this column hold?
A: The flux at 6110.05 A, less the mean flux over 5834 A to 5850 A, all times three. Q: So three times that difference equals -6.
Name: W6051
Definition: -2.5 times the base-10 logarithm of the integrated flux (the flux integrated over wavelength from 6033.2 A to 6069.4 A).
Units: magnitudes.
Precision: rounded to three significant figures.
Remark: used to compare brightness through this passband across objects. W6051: -7.81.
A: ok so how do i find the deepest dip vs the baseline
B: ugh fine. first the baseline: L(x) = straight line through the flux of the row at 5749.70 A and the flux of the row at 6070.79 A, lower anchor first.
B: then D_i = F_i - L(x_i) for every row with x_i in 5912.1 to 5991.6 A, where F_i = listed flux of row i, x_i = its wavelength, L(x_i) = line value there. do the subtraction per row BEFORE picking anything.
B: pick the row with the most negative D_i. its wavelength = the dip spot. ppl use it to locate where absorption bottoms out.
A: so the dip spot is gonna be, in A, 5973.72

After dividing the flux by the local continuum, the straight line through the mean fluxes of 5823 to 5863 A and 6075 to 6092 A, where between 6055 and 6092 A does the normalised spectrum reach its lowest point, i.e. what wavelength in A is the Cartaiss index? 6084.78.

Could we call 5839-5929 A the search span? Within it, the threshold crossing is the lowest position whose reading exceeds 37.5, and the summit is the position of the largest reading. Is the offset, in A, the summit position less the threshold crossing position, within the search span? 5.4 A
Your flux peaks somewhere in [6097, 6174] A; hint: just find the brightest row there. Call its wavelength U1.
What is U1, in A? 6115.68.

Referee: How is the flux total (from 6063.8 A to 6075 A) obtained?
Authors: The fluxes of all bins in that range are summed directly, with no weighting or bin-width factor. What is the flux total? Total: 147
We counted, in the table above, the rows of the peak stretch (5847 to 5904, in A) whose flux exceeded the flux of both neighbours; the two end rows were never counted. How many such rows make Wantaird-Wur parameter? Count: 5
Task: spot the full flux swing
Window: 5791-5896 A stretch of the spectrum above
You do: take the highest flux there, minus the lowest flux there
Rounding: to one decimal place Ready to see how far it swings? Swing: 4.1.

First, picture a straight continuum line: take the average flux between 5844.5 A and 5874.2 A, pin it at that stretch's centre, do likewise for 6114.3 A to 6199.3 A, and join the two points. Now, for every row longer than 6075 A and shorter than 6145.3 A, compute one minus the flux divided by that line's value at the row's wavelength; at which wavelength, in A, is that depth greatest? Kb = 6084.78 A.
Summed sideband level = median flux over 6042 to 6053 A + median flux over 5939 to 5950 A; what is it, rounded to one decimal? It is 74.2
